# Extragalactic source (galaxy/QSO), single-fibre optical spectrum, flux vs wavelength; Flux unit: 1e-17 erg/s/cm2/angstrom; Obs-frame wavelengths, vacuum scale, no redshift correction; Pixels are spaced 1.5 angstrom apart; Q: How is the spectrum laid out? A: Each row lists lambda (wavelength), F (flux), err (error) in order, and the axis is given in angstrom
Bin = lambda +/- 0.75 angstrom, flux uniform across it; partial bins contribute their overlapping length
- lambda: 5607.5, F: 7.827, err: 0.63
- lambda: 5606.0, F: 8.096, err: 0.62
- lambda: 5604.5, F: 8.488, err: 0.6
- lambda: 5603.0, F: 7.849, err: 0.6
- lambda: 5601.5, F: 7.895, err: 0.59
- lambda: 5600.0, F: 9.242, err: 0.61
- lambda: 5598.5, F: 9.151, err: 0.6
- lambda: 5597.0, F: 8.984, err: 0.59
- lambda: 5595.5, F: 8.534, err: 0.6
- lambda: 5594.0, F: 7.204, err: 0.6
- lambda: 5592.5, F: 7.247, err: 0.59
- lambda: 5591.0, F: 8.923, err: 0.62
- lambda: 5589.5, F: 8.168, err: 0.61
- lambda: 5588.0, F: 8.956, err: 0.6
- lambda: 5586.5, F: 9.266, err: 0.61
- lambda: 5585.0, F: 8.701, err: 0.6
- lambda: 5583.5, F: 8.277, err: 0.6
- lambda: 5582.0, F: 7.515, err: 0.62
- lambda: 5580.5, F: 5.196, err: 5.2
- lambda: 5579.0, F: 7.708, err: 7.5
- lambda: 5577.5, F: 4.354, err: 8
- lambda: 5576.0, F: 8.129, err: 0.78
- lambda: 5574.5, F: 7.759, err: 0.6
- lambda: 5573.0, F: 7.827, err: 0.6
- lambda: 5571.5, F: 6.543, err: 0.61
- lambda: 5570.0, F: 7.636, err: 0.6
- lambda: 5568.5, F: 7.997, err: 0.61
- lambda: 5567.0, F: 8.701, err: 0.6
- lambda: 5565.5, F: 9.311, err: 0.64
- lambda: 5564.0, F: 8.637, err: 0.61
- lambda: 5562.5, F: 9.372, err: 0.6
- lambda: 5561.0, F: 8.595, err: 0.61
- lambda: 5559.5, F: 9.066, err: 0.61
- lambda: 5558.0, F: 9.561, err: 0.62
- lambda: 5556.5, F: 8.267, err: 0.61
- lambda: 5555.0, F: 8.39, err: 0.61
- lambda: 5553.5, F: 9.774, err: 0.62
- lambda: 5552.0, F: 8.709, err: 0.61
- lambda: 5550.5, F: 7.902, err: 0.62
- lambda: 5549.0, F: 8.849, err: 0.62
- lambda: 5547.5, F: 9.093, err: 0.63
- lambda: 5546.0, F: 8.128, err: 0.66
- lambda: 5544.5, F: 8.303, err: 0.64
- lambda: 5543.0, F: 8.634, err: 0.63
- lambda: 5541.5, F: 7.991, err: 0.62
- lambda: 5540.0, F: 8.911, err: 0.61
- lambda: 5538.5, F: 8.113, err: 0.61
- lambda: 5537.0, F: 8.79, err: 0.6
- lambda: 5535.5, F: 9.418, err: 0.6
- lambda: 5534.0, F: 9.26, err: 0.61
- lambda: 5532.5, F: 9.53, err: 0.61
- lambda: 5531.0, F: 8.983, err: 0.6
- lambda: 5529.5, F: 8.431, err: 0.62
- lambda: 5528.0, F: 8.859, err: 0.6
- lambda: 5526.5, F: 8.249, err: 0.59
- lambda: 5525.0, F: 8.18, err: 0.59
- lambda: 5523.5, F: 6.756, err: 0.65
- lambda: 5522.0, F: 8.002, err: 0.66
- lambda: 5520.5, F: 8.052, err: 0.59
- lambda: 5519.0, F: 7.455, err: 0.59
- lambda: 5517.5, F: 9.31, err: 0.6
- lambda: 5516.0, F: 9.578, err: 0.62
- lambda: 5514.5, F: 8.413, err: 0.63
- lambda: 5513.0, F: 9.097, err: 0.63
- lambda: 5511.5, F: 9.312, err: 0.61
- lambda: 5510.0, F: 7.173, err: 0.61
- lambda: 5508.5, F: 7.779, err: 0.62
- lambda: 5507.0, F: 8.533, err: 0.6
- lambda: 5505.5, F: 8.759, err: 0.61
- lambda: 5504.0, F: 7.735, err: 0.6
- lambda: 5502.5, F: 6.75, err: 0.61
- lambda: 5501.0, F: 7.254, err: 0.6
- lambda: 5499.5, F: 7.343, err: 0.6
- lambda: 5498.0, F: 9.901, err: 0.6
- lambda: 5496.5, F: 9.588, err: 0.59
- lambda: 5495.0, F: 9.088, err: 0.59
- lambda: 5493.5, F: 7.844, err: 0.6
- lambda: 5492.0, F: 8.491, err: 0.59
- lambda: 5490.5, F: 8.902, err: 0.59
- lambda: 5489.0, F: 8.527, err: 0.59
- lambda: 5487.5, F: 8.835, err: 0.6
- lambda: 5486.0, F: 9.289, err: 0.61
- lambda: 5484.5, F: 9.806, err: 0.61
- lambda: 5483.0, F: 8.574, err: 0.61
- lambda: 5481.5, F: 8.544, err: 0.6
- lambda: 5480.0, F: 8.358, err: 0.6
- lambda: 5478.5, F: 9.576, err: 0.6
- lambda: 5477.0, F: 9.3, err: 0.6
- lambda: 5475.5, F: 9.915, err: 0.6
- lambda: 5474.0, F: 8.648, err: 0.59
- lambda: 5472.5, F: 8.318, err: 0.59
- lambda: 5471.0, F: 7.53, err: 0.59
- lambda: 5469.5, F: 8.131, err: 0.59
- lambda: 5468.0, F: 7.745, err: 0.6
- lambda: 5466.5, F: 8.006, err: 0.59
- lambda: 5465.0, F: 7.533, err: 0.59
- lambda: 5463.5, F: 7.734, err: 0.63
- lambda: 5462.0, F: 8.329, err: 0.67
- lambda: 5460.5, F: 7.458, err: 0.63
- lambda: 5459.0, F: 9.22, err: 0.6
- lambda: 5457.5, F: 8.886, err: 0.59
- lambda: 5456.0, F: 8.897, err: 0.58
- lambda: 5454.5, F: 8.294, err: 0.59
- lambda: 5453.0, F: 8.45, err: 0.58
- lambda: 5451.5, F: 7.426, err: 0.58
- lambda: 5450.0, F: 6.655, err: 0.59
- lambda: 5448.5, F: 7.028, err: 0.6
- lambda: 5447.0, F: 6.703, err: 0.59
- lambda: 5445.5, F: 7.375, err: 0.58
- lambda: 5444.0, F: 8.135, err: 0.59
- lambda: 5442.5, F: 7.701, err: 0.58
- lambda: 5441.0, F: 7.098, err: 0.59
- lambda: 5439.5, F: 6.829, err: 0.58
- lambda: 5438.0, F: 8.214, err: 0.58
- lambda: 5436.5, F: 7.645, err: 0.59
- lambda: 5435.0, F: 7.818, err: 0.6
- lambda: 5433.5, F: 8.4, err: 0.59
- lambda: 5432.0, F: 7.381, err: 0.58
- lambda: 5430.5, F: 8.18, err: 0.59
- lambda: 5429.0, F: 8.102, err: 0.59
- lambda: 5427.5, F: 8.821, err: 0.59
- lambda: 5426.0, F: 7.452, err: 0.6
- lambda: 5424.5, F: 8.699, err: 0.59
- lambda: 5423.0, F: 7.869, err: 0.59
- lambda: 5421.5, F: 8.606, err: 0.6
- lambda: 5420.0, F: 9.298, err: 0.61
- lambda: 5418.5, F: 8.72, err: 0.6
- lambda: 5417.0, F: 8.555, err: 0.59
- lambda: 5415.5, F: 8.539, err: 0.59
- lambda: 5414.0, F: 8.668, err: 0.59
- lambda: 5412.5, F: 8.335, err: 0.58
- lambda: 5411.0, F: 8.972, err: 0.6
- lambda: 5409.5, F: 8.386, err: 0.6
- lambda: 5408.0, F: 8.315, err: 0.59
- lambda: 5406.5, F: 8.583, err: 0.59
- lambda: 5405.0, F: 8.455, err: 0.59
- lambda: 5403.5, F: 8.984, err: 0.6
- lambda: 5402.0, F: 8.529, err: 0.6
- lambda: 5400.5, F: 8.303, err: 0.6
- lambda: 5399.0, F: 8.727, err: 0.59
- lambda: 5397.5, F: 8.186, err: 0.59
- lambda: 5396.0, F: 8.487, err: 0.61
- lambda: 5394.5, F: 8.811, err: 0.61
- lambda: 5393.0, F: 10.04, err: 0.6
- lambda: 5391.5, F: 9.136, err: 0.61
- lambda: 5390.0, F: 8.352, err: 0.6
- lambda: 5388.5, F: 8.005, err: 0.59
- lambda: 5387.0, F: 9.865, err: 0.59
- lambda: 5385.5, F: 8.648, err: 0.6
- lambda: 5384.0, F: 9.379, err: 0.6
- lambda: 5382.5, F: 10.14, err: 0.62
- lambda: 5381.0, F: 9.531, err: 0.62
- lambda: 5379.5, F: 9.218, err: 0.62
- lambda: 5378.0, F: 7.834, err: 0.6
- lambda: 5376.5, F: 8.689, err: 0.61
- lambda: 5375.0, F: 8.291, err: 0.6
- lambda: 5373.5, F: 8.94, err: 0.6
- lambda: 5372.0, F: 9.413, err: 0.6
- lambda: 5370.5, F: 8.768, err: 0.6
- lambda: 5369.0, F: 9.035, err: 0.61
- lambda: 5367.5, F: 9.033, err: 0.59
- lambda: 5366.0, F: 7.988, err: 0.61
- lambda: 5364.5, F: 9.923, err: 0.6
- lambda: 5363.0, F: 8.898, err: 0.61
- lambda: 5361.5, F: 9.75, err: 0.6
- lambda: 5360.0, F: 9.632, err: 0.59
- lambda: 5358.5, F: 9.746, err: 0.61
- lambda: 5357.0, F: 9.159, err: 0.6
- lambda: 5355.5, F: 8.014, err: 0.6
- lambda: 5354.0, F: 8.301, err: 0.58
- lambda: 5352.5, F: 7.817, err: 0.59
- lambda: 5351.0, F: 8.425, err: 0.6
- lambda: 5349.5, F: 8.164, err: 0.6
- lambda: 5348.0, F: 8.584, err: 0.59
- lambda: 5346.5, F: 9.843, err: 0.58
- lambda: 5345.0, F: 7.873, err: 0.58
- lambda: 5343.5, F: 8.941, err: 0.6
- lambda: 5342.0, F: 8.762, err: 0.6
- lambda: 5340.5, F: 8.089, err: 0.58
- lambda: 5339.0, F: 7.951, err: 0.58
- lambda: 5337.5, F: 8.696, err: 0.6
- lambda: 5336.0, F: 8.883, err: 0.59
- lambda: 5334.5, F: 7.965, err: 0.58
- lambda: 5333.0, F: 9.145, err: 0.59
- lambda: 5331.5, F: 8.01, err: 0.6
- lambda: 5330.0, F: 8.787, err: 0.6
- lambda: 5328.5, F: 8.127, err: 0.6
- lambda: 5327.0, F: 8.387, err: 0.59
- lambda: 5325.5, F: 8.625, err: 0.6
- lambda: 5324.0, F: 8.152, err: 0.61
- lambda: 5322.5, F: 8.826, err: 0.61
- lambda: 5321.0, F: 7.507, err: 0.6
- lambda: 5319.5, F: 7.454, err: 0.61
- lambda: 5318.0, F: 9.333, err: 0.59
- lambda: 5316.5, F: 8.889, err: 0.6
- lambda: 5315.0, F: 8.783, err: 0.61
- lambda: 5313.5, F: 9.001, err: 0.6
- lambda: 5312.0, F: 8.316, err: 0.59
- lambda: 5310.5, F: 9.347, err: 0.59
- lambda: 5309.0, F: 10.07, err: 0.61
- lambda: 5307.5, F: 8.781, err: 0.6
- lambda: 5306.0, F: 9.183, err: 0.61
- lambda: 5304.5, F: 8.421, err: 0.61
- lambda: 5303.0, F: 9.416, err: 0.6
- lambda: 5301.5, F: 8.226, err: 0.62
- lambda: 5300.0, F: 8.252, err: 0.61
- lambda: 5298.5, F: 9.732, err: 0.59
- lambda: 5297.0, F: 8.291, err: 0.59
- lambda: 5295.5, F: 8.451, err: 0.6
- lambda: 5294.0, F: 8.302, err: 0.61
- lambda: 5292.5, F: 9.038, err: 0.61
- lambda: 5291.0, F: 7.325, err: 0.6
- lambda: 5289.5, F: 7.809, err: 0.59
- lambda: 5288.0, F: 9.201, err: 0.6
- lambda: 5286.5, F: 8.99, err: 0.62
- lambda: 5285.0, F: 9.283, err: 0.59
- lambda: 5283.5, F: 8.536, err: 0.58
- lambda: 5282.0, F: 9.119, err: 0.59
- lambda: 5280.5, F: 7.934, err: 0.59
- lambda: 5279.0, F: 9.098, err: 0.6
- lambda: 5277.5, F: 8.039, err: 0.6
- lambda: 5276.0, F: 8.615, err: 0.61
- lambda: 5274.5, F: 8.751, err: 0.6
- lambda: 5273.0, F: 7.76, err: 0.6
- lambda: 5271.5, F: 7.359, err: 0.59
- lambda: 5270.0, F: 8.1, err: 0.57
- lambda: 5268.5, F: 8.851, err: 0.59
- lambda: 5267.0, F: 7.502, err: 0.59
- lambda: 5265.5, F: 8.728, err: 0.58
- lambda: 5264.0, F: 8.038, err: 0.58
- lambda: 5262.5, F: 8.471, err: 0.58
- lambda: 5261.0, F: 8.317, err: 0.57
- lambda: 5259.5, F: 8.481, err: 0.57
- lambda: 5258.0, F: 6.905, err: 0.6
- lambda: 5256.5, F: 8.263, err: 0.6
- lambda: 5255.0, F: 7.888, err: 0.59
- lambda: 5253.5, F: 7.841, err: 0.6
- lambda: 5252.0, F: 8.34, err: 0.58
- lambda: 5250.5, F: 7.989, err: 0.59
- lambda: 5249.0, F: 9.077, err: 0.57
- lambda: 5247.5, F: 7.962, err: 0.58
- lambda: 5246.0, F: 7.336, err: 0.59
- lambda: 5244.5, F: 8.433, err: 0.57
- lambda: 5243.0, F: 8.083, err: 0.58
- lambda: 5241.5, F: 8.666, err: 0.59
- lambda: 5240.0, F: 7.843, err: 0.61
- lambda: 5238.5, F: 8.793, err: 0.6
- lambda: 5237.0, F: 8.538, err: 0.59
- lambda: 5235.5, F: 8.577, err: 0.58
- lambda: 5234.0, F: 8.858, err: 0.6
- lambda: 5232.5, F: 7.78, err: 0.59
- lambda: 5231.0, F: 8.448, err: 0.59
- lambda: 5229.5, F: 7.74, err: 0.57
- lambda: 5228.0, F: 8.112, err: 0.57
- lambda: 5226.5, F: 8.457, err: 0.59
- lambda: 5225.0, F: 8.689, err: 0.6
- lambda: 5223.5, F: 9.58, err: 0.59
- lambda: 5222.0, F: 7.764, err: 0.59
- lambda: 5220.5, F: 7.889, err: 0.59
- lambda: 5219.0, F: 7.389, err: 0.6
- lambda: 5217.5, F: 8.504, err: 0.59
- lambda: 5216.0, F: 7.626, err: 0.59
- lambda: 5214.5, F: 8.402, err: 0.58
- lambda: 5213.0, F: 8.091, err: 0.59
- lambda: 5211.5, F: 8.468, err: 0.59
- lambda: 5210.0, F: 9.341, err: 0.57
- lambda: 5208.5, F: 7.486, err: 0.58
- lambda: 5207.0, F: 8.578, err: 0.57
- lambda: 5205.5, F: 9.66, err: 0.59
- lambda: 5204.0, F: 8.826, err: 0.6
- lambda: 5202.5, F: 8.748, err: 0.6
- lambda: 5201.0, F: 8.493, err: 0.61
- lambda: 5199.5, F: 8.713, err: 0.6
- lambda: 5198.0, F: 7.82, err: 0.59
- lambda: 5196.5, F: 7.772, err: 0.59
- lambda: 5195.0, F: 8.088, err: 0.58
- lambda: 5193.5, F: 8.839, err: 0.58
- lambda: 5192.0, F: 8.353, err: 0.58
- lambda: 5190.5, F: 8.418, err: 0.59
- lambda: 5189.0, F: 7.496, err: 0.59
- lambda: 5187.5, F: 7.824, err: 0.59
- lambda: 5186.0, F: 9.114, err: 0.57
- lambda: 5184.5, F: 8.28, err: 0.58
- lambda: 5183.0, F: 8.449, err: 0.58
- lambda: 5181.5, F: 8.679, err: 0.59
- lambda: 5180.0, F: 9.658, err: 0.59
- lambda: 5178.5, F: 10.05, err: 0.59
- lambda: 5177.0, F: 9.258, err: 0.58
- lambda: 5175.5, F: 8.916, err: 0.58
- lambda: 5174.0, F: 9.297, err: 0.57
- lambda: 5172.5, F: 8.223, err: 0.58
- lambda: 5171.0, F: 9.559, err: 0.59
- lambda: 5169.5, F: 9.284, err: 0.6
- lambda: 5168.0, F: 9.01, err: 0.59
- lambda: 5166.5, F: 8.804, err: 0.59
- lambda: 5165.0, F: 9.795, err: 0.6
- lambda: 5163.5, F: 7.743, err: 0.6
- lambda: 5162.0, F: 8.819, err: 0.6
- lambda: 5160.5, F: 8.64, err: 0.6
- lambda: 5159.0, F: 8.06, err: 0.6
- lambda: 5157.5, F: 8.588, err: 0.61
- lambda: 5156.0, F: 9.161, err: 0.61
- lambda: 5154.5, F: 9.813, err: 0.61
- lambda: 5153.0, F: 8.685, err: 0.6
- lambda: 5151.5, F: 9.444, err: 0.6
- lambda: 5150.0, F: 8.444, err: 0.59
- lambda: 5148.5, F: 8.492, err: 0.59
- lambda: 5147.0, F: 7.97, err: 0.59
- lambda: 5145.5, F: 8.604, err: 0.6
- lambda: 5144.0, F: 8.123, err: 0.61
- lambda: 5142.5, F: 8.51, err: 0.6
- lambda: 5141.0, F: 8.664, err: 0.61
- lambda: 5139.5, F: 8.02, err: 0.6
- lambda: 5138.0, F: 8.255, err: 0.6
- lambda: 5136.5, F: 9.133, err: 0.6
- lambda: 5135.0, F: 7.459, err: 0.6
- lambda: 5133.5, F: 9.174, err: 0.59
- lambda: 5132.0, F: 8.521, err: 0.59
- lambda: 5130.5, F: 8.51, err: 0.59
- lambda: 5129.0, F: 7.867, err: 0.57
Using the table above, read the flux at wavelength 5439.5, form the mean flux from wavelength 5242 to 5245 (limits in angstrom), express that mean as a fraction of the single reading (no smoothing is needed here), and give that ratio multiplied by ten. 12.1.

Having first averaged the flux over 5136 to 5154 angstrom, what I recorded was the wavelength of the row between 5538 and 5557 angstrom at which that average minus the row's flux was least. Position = 5553.5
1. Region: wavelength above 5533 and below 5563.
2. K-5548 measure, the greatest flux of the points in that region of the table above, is 9.774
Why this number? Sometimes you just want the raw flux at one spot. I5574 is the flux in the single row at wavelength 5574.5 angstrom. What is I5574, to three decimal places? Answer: 7.759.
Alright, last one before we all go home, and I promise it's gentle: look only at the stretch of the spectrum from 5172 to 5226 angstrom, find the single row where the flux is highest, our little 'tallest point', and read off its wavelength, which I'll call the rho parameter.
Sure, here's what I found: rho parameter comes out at 5178.5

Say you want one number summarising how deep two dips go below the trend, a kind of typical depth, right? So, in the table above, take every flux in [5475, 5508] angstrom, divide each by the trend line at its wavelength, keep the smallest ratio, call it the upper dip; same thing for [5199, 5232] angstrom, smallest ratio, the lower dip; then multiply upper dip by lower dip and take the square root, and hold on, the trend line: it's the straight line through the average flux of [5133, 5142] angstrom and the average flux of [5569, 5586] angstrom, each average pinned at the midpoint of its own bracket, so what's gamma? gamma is 0.90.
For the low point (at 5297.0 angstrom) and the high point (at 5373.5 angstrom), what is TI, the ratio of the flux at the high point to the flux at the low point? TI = 1.08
